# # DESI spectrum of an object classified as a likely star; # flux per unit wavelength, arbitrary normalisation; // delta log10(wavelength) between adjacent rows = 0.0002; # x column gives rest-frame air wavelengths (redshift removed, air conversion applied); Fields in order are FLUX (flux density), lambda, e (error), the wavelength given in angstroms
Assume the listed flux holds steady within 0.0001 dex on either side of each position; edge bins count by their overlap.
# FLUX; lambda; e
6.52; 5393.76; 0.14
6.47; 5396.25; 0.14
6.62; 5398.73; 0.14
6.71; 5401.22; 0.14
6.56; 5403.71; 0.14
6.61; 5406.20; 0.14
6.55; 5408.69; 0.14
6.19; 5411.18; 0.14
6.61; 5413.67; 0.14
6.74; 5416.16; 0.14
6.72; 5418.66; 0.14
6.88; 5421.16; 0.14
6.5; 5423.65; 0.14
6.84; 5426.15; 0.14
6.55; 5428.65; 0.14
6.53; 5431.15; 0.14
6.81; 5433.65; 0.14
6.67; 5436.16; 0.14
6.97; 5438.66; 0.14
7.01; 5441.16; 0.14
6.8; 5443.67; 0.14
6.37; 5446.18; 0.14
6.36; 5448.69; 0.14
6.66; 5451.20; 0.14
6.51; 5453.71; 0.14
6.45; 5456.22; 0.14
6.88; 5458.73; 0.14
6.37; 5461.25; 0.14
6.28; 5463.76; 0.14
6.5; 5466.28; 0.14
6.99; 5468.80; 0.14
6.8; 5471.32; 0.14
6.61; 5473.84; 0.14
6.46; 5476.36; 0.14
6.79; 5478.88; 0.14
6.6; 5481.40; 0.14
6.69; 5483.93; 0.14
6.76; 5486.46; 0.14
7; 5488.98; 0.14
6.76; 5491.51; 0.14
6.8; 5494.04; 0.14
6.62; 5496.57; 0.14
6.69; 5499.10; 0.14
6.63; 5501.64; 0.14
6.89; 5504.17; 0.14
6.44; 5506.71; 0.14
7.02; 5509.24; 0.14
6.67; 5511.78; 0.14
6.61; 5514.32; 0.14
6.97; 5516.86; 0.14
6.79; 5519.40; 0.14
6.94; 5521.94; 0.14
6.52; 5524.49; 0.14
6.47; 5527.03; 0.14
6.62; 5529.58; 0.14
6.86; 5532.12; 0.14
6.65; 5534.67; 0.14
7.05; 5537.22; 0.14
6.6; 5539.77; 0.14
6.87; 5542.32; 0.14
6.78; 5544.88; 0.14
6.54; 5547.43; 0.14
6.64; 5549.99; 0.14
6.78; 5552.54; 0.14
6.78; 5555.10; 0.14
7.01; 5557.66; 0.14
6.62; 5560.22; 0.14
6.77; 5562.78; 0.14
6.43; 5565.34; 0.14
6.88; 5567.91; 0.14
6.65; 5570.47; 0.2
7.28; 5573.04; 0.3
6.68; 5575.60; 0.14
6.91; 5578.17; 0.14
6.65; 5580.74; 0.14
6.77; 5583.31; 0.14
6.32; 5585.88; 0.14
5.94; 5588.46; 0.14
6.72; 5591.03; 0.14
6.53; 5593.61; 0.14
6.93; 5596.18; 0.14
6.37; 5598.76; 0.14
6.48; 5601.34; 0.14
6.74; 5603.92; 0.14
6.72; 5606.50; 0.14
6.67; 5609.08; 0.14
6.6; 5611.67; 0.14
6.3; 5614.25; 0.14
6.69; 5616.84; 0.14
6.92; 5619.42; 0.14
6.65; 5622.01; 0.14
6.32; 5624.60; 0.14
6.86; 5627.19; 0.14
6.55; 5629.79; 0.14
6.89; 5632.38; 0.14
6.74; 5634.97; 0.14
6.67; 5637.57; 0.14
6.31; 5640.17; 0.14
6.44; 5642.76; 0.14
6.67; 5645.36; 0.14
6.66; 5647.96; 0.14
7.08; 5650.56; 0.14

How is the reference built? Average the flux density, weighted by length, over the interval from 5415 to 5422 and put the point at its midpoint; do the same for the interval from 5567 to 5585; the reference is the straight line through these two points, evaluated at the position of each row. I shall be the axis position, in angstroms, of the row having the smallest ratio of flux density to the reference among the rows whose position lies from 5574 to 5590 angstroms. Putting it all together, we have 5588.46 angstroms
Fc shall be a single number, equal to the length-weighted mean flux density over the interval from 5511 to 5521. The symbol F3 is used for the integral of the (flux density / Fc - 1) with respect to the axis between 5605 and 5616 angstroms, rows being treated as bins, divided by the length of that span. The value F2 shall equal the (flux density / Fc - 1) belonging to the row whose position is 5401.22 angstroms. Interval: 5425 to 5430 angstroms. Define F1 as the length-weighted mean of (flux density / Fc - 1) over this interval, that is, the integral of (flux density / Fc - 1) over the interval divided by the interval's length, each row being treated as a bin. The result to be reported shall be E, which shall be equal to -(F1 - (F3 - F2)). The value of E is -0.007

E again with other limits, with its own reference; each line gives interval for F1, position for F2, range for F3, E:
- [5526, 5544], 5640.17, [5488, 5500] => 0.073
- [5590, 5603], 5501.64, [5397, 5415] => 0.012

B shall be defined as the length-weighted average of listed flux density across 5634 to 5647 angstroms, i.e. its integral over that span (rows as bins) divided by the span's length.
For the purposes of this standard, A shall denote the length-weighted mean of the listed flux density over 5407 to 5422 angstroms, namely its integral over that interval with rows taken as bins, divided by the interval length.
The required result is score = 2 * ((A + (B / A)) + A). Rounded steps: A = 6.61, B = 6.56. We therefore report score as 28.4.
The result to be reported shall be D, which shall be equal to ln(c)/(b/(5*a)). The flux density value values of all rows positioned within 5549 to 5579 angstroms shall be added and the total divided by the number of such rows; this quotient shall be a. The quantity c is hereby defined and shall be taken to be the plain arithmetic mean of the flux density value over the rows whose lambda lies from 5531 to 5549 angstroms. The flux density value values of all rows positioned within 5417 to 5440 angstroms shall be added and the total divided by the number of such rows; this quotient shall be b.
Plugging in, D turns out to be 9.65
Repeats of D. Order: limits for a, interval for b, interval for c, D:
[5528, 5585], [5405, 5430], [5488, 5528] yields 9.75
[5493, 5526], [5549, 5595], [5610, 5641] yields 9.53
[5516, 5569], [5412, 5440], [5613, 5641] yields 9.50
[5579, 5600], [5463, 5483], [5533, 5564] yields 9.41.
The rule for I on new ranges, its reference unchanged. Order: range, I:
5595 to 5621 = 5614.25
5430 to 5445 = 5431.15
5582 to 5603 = 5588.46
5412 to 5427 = 5423.65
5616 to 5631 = 5624.60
